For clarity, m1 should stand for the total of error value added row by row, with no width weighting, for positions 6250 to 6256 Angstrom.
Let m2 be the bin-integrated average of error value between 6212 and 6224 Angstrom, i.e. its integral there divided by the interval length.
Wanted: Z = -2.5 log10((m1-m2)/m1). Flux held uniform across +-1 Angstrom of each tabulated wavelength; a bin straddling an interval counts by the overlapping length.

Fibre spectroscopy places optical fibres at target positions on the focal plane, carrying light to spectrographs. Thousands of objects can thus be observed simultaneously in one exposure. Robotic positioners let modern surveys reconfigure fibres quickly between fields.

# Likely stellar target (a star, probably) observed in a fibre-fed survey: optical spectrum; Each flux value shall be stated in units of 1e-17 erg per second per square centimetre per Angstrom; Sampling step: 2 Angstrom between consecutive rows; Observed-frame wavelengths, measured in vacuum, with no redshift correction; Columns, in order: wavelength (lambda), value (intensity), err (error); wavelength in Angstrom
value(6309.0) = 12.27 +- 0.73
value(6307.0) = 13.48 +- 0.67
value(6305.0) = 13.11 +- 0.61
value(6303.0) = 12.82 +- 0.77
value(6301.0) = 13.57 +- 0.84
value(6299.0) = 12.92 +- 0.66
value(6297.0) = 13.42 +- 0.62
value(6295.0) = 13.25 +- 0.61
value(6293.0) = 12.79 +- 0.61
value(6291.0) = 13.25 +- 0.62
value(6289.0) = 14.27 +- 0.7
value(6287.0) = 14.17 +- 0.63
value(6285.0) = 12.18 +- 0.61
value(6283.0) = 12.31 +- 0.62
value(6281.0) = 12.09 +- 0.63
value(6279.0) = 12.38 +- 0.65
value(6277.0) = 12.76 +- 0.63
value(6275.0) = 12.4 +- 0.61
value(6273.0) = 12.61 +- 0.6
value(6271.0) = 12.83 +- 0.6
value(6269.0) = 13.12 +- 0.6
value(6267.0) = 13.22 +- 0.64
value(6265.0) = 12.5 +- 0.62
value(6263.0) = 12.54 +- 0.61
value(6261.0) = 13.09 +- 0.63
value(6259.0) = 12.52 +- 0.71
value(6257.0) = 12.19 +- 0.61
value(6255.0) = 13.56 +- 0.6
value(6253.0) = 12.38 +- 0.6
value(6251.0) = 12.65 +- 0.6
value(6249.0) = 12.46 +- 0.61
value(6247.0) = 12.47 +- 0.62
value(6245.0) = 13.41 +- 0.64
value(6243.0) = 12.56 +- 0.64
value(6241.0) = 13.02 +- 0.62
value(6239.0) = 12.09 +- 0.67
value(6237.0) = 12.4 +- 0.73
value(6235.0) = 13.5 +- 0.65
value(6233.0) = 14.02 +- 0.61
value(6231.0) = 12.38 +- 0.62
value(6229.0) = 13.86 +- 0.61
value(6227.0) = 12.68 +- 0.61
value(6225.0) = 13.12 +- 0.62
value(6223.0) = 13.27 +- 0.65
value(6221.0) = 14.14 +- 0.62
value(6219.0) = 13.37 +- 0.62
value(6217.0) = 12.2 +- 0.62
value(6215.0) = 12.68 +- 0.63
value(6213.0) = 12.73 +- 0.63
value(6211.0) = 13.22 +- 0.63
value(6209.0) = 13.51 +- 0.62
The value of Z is 0.47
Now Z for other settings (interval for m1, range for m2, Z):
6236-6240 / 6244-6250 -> 0.64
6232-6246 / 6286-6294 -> 0.16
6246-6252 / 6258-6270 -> 0.46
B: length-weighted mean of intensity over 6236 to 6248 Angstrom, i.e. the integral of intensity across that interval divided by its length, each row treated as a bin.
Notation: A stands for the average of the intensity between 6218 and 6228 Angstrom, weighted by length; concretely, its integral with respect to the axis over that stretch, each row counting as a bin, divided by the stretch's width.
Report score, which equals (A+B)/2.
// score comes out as 13.0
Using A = 13.3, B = 12.7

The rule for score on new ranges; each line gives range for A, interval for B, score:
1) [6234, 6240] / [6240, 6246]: 12.8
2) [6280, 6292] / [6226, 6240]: 13.0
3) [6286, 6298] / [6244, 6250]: 13.2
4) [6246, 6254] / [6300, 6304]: 12.8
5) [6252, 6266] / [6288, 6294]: 13.1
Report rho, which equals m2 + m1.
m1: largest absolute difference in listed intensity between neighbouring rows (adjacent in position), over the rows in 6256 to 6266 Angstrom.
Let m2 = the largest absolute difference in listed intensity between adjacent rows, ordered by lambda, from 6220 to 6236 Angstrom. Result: 2.2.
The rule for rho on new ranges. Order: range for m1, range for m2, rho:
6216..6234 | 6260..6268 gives 2.4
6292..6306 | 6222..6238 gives 2.4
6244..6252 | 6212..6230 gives 2.1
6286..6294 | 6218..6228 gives 1.9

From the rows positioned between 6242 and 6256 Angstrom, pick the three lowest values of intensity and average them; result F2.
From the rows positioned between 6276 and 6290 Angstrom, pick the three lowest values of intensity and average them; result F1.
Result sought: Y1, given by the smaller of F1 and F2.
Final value 12.19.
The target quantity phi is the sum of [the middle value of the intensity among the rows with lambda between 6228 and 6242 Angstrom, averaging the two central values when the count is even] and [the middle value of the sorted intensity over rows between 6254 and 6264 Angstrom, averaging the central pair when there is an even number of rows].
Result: 25.6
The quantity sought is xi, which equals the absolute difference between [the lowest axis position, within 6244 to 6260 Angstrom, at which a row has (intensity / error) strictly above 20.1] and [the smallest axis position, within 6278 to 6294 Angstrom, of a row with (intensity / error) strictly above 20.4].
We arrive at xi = 42 Angstrom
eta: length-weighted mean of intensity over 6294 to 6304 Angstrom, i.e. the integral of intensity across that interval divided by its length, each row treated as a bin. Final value 13.2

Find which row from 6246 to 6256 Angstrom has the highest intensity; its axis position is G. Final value 6255.0 Angstrom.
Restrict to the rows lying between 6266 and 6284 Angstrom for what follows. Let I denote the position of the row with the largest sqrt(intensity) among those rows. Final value 6267.0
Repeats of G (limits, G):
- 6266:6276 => 6267.0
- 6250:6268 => 6255.0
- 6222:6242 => 6233.0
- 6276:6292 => 6289.0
